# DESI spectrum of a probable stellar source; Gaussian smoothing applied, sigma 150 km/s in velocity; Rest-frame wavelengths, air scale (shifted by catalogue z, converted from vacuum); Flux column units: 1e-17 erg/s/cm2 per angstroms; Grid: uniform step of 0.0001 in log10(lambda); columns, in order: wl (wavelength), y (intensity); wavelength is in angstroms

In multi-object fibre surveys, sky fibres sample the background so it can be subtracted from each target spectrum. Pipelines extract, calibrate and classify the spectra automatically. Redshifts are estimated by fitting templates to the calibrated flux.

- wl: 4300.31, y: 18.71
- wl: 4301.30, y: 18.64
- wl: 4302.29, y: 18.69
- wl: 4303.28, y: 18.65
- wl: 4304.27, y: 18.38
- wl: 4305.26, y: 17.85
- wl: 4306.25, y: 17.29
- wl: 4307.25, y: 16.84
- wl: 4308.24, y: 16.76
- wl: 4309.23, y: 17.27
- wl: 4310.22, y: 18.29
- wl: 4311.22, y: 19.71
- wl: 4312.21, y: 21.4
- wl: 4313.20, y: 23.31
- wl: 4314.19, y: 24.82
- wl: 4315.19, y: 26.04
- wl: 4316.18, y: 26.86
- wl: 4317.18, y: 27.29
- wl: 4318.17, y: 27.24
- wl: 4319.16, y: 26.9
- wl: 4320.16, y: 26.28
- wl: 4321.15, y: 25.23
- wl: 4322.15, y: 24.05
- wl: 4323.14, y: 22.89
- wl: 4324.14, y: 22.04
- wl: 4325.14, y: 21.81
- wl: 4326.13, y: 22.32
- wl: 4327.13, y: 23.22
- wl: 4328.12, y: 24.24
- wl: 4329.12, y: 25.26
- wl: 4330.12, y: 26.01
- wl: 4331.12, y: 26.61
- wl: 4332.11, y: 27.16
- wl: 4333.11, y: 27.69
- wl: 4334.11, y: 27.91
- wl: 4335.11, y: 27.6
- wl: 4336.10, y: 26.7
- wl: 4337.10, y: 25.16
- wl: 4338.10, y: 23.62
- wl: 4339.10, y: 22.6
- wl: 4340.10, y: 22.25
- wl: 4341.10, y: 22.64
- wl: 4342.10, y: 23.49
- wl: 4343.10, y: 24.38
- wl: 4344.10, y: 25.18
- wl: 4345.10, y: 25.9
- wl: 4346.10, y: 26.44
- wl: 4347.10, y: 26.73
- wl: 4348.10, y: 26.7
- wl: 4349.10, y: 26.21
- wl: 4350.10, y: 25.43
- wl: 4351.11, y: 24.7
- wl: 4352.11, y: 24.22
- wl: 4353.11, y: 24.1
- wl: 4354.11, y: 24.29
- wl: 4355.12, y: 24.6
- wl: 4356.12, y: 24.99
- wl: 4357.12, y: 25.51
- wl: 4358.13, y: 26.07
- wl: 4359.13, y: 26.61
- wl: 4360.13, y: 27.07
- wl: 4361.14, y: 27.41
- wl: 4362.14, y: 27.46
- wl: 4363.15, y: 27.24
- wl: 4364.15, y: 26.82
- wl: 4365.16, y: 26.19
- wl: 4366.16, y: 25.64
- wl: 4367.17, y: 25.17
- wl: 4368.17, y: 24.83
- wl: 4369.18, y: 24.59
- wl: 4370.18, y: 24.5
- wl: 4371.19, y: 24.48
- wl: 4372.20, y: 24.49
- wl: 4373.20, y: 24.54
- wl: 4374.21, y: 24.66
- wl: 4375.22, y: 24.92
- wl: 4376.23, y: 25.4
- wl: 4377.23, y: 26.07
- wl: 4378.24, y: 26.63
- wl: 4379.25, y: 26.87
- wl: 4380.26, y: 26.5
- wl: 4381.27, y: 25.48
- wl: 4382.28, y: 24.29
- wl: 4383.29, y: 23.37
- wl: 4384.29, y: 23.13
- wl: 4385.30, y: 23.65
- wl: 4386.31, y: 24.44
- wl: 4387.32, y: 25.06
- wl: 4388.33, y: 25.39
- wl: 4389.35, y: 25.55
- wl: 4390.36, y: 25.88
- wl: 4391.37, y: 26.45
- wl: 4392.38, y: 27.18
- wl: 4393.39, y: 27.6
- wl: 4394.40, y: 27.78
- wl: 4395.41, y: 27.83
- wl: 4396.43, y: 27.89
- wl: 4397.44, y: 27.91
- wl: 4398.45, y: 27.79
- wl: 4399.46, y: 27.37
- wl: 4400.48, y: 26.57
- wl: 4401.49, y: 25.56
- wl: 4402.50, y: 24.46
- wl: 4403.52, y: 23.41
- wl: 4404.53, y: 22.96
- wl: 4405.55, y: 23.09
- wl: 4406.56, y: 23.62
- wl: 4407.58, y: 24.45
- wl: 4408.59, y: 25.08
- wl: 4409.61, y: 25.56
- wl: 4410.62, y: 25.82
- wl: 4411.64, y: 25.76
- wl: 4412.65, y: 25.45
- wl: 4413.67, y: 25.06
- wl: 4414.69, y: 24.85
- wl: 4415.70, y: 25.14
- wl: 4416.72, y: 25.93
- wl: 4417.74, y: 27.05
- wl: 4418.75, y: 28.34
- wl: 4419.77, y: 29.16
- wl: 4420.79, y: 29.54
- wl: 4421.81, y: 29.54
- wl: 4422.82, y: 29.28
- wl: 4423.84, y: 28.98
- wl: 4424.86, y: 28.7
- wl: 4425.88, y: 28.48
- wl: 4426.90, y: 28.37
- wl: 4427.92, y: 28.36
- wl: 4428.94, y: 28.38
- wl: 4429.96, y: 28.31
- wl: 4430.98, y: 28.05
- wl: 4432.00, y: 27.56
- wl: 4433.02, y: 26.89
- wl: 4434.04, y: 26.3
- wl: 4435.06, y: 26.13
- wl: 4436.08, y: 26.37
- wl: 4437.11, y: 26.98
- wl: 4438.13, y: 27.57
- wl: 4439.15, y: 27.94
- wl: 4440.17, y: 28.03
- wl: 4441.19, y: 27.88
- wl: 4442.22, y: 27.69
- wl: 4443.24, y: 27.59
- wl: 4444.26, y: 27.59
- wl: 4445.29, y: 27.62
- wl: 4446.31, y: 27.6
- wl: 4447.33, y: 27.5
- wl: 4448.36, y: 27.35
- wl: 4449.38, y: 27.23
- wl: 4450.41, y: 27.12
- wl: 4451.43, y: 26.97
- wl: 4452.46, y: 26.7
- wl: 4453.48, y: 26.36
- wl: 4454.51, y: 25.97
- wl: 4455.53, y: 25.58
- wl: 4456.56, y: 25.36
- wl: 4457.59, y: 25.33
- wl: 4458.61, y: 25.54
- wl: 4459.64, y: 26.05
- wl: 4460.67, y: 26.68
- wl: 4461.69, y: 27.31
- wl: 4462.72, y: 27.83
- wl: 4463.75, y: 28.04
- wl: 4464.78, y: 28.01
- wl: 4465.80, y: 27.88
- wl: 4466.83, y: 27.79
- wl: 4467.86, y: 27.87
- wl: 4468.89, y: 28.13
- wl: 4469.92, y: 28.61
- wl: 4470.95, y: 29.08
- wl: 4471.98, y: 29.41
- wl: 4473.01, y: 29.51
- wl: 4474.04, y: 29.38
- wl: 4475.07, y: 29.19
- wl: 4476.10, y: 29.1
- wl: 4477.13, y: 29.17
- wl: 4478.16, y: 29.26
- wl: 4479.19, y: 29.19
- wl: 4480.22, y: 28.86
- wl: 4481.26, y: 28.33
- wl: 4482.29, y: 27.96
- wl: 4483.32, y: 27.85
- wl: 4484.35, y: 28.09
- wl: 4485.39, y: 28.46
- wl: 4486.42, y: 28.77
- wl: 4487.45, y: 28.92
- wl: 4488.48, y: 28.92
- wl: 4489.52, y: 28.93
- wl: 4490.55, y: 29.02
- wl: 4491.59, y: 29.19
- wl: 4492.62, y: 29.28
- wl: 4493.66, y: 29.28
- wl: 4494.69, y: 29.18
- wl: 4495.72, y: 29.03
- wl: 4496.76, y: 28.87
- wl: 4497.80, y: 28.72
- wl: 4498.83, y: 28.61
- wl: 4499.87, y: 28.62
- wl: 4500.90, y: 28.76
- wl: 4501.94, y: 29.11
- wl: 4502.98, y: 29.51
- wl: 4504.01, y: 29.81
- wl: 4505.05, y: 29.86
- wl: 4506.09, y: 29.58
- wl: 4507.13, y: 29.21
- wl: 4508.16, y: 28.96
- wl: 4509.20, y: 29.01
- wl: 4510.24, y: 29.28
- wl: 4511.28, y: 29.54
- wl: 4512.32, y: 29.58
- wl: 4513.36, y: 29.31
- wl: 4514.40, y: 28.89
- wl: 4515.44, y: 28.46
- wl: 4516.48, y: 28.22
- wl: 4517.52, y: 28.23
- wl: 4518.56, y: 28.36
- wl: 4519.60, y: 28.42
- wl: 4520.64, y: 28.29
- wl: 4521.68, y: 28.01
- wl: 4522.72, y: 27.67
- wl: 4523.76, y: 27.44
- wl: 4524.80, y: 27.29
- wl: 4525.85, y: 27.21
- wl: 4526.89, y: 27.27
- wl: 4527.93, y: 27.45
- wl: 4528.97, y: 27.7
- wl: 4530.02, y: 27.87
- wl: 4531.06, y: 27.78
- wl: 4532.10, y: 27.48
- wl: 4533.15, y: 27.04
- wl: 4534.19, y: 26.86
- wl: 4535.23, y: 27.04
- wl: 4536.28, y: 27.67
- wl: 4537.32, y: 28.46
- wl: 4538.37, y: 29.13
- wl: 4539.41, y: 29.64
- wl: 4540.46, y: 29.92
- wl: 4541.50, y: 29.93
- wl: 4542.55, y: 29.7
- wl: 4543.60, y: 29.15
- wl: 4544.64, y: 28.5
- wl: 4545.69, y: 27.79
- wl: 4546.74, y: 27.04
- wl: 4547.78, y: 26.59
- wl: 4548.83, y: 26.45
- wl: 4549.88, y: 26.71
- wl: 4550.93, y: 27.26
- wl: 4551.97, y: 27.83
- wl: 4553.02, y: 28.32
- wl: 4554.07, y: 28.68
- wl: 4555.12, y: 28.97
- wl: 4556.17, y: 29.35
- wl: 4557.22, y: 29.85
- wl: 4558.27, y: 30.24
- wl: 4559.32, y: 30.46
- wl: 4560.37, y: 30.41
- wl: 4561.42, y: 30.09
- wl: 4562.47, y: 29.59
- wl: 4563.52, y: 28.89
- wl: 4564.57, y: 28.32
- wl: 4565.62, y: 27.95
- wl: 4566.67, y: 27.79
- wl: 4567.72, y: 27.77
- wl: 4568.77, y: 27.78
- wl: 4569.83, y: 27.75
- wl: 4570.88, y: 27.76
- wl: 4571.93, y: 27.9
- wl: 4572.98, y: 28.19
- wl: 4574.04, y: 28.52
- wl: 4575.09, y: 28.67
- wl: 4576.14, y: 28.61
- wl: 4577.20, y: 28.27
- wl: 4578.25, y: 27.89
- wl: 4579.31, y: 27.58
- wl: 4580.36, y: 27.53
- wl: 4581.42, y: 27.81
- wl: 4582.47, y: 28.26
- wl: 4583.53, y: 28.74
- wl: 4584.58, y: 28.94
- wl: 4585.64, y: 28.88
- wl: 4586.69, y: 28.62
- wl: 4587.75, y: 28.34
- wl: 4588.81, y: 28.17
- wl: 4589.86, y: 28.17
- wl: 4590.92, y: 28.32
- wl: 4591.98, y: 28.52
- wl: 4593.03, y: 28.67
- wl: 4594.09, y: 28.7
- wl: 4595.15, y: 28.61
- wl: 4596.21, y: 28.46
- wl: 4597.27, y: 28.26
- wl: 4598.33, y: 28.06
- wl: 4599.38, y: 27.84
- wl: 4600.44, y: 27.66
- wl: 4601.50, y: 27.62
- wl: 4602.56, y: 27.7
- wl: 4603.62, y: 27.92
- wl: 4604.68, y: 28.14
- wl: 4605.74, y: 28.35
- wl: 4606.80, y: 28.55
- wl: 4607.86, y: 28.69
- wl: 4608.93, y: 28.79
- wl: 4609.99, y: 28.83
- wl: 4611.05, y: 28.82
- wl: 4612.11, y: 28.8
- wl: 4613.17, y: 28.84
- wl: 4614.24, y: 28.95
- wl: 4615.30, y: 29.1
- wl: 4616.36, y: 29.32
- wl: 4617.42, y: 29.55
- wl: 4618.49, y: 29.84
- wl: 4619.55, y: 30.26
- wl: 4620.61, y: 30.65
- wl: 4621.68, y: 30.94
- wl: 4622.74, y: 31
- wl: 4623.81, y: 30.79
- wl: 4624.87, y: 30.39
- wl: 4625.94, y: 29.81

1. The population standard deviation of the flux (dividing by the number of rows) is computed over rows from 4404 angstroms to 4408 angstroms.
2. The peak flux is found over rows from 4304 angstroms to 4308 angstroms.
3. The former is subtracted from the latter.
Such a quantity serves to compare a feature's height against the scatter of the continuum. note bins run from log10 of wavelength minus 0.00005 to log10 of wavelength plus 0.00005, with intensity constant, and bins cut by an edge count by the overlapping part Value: 17.8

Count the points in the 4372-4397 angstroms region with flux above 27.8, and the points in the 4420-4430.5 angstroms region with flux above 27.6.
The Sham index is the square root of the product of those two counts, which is 4.5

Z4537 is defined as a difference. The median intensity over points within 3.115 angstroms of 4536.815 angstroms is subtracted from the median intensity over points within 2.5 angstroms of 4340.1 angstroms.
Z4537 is -5.4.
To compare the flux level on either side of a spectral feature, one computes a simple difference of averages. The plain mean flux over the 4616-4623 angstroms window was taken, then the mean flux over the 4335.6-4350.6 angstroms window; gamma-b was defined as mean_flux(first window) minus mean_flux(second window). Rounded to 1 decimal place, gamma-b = 5.3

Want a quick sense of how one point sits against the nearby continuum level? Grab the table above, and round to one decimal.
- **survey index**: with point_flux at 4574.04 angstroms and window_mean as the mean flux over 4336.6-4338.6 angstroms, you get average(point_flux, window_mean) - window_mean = 2.1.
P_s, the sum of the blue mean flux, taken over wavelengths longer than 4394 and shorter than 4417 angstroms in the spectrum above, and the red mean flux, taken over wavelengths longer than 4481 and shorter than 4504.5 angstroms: 54.5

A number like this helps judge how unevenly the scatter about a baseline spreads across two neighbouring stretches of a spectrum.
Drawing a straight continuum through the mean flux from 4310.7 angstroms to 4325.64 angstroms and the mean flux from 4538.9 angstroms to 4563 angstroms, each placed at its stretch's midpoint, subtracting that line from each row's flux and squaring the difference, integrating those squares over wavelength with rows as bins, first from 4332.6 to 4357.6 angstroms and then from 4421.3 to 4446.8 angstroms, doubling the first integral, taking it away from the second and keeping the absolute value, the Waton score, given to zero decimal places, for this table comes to 68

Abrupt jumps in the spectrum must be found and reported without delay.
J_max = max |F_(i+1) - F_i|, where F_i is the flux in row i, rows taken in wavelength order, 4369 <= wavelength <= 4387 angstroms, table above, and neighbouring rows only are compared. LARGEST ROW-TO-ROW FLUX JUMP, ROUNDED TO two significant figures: 1.2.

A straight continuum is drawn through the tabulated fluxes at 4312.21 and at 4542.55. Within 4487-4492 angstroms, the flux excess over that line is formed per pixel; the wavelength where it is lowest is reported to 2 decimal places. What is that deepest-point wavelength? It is 4489.52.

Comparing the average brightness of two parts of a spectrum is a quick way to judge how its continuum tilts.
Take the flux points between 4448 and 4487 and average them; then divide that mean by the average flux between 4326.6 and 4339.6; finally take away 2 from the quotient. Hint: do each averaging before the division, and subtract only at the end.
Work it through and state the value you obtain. -0.92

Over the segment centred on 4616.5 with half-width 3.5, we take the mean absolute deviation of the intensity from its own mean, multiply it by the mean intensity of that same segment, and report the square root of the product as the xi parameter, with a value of 3.5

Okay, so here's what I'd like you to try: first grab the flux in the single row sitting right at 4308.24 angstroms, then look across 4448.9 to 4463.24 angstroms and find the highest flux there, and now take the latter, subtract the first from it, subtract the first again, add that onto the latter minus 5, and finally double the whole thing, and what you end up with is 34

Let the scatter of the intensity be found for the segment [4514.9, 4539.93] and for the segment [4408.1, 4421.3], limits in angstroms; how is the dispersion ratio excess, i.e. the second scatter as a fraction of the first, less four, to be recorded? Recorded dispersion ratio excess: -1.6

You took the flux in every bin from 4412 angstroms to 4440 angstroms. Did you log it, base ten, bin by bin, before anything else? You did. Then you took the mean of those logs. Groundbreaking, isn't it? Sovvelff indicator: 1.44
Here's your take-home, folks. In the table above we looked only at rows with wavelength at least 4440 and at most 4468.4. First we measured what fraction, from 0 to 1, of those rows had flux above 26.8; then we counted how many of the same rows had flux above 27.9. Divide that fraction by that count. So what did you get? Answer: 0.23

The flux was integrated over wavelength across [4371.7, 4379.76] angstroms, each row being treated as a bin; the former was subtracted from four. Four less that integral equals -201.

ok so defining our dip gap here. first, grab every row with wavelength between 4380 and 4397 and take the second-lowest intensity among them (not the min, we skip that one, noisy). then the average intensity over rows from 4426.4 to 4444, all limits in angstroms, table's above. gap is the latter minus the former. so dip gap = 4.2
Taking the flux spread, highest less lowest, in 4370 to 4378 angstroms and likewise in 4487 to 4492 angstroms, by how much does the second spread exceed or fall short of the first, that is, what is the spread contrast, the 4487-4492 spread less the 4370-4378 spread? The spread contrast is -1.3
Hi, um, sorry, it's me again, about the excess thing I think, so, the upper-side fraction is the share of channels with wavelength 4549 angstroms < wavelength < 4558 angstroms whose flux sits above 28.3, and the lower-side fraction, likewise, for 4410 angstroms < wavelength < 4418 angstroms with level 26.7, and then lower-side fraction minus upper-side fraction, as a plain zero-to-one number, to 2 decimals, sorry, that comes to -0.50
